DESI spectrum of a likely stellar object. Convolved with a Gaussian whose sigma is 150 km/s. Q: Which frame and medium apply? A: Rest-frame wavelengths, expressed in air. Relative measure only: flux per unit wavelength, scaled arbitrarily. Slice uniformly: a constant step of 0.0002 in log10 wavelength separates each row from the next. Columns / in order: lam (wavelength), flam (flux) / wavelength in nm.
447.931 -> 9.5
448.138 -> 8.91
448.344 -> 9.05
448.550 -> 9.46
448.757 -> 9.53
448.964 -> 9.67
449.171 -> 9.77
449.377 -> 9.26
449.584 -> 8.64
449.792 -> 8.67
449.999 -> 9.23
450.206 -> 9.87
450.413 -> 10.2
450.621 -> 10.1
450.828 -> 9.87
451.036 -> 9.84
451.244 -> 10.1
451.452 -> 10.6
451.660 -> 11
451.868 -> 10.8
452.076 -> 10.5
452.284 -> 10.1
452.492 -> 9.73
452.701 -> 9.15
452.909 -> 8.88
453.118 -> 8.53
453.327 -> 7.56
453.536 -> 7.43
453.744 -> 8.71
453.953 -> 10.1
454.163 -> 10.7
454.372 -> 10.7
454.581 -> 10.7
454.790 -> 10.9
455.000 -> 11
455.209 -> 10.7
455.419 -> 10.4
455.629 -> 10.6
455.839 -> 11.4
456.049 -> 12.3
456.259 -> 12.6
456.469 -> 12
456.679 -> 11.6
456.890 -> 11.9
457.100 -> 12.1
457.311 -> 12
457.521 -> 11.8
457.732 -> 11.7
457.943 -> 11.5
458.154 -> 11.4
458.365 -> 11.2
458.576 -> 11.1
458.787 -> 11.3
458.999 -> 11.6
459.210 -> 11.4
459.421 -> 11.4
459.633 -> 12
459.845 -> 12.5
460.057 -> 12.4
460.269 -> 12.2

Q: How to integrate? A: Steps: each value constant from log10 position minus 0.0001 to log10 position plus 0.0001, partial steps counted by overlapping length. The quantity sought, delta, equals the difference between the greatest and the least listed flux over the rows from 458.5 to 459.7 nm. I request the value 0.9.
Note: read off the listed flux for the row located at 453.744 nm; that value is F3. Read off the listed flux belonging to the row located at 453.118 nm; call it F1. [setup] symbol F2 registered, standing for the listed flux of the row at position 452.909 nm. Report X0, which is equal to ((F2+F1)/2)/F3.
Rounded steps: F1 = 8.53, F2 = 8.88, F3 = 8.71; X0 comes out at 1.00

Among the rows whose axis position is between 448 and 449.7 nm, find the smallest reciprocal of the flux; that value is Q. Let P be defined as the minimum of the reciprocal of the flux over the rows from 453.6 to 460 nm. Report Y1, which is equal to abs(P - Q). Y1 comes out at 0.023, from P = 0.079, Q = 0.102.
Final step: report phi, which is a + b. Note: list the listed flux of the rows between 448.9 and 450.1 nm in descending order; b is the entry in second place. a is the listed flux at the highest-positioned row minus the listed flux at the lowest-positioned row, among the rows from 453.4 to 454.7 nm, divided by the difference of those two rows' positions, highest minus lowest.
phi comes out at 12.8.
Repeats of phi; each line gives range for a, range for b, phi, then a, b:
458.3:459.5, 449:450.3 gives 10.0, 0.2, 9.77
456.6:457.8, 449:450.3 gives 9.9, 0.1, 9.77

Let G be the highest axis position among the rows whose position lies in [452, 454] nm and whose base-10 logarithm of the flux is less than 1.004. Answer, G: 453.744 nm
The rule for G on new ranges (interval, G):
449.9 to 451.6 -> 451.036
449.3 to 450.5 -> 450.206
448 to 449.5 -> 449.377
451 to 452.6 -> 452.492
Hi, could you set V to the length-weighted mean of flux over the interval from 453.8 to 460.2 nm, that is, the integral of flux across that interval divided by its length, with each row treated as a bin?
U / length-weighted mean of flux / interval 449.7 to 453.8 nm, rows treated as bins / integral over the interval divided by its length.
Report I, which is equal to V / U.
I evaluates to 1.19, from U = 9.6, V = 11.4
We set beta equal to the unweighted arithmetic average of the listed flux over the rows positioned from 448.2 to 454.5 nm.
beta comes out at 9.6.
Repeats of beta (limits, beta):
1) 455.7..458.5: 11.8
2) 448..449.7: 9.3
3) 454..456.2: 10.9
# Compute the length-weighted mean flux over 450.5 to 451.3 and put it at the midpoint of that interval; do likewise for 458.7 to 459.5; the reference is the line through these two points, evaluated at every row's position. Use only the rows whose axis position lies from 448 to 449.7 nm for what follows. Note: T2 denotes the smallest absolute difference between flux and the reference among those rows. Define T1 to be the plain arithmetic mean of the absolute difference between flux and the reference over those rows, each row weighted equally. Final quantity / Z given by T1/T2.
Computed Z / 7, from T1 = 0.36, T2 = 0.05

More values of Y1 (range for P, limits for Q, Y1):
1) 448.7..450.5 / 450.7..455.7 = 0.007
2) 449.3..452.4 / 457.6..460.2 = 0.011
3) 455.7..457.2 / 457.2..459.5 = 0.004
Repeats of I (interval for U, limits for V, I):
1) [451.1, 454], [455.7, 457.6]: 1.26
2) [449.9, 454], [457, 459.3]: 1.20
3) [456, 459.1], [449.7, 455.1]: 0.84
